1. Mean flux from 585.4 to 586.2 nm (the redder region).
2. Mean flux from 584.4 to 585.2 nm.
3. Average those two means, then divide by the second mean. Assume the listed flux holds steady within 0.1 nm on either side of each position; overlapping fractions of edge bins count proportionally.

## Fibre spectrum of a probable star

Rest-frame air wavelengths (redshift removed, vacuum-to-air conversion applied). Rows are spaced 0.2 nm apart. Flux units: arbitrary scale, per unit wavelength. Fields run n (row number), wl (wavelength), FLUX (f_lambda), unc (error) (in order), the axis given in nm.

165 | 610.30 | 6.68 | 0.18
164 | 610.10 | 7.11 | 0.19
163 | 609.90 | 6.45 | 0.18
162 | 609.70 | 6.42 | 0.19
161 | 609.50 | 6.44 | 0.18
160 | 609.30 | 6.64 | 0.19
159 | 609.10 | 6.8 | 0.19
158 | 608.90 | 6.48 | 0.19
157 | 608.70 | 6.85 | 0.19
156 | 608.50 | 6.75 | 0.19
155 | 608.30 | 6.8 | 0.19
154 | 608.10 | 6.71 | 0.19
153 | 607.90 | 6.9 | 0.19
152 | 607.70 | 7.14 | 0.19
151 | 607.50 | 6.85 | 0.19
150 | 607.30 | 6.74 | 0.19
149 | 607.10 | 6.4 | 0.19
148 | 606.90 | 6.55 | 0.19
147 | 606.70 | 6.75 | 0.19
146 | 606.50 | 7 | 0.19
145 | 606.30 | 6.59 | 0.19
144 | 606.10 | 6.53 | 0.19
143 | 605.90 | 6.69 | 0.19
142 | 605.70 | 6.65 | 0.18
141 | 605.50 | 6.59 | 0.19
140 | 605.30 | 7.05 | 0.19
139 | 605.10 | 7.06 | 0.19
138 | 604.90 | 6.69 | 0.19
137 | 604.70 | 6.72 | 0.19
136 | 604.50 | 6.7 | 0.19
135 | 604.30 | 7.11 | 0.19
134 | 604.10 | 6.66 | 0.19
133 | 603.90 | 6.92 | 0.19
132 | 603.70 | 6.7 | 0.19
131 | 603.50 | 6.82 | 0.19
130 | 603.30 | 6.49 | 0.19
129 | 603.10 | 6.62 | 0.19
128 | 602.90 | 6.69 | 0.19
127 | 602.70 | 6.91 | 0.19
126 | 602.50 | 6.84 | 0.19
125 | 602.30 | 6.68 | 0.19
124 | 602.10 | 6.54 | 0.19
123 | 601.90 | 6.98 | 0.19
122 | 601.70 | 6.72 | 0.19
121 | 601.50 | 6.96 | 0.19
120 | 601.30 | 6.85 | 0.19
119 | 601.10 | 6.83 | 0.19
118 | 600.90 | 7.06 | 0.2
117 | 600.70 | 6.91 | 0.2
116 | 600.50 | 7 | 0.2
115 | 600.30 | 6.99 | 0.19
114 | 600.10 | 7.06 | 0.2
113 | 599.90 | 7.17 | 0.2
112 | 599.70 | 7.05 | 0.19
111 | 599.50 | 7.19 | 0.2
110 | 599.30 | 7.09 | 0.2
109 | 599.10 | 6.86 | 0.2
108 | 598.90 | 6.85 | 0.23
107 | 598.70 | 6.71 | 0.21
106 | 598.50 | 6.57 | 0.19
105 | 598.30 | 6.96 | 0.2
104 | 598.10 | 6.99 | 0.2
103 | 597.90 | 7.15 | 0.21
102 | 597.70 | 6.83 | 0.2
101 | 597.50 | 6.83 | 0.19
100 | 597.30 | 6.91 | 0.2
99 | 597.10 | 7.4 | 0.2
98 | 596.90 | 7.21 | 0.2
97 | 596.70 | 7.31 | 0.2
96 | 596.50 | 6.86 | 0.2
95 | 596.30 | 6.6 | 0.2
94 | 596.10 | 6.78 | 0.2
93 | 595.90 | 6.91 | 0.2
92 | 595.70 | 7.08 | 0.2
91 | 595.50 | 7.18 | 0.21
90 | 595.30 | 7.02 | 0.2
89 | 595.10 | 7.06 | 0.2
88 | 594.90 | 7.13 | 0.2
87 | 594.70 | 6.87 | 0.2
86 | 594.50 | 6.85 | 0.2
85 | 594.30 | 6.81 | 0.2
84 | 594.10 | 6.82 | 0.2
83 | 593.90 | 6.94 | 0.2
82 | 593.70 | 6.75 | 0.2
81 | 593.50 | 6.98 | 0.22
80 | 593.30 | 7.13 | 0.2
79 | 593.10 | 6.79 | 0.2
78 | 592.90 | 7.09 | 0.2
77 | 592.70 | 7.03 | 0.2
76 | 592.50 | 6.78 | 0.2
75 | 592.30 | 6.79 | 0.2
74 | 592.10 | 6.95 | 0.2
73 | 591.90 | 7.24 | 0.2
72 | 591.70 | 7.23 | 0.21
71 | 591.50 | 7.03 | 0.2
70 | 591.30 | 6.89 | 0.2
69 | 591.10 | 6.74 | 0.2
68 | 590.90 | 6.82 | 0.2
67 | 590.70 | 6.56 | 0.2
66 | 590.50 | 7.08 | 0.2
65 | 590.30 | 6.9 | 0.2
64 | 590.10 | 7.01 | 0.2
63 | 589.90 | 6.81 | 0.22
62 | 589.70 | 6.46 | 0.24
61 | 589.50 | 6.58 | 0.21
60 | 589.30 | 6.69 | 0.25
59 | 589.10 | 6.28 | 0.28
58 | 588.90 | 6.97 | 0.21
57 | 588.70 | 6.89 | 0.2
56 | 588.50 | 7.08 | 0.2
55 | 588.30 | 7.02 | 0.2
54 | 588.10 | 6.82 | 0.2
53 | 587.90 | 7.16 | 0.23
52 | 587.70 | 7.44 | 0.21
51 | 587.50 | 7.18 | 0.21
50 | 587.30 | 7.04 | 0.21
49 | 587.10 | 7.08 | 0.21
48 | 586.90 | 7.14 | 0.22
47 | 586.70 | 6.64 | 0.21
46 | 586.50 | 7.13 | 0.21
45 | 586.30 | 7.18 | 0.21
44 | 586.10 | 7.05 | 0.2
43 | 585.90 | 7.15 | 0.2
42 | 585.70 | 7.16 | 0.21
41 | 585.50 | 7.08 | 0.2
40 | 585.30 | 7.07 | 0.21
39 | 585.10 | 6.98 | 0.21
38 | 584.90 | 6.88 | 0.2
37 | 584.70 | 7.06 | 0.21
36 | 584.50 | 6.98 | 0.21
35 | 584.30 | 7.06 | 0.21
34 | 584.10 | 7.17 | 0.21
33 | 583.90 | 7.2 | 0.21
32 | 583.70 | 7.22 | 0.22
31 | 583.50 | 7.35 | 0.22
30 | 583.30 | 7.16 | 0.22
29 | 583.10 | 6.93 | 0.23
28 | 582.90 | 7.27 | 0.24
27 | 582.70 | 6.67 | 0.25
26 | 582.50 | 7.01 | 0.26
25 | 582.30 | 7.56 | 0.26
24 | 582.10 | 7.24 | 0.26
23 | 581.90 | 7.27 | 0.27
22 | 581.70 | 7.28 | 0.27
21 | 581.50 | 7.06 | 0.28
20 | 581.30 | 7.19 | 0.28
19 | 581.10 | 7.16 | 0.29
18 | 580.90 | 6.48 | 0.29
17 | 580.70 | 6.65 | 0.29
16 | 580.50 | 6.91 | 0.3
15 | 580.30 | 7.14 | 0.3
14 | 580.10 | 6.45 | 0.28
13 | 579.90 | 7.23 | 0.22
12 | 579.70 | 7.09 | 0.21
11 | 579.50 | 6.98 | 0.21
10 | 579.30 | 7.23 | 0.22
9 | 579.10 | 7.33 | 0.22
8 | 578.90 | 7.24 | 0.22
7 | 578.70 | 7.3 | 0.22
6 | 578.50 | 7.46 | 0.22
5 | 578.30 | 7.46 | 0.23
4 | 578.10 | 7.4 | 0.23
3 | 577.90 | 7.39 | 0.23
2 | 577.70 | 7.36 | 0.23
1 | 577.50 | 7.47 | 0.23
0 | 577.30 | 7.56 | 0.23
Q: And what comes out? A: 1.01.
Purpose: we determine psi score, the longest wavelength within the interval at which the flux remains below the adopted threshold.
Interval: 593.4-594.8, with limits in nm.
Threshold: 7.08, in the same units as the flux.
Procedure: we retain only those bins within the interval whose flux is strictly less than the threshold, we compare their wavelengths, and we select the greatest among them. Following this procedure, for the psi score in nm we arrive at 594.70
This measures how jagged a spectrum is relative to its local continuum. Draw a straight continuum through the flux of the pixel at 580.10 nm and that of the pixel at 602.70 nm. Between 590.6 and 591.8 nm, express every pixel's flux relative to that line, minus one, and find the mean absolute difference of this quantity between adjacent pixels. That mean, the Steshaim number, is 0.024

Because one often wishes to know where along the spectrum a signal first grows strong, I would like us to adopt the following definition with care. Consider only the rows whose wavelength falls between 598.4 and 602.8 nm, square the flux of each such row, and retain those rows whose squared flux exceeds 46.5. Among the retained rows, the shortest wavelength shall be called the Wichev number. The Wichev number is 598.90 nm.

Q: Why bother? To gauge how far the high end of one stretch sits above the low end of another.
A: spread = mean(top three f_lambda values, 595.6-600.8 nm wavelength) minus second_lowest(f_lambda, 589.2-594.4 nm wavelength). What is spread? 0.7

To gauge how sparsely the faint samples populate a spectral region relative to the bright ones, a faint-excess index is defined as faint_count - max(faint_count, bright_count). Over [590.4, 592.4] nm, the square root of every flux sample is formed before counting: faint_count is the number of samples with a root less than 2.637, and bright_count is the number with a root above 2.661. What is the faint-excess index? 0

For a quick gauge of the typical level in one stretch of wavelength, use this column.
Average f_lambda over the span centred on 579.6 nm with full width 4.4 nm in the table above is 7.15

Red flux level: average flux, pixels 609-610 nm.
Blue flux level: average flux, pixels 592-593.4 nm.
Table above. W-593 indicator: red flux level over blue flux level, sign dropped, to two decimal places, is 0.94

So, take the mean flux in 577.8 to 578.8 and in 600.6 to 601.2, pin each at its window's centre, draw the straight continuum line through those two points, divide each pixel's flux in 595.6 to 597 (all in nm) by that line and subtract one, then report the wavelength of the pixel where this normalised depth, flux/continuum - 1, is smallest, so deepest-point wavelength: 596.30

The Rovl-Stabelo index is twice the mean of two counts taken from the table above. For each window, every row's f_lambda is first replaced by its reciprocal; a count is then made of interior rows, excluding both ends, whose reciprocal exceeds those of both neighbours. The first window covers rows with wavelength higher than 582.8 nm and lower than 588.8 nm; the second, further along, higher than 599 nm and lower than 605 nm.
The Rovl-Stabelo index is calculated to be 17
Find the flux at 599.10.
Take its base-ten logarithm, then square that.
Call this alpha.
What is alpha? 0.70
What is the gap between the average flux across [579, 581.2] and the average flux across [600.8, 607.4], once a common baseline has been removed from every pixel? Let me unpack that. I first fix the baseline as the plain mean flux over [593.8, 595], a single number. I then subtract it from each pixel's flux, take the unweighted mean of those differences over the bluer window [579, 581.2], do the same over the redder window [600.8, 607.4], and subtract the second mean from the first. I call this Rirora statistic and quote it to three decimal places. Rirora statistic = 0.208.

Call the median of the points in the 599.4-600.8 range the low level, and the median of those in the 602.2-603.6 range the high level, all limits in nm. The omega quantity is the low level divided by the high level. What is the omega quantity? 1.05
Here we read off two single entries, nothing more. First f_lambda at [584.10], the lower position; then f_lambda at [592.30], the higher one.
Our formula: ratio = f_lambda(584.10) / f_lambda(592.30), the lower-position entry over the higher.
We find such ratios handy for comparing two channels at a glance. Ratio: 1.06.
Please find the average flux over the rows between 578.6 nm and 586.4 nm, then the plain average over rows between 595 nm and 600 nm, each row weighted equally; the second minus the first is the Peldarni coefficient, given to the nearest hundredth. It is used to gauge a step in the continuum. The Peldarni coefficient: -0.10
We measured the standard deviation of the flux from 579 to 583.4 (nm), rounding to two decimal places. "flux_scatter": 0.28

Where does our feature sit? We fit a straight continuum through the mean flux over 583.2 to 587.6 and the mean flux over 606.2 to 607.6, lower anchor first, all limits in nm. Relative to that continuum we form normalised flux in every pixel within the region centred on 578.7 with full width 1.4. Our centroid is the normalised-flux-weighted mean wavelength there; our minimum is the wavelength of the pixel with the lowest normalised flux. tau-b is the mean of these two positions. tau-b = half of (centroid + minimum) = 579.00 nm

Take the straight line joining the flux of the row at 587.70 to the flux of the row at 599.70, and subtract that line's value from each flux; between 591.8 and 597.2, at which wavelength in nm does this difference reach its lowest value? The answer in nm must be 596.30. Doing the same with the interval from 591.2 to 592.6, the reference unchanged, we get 592.50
